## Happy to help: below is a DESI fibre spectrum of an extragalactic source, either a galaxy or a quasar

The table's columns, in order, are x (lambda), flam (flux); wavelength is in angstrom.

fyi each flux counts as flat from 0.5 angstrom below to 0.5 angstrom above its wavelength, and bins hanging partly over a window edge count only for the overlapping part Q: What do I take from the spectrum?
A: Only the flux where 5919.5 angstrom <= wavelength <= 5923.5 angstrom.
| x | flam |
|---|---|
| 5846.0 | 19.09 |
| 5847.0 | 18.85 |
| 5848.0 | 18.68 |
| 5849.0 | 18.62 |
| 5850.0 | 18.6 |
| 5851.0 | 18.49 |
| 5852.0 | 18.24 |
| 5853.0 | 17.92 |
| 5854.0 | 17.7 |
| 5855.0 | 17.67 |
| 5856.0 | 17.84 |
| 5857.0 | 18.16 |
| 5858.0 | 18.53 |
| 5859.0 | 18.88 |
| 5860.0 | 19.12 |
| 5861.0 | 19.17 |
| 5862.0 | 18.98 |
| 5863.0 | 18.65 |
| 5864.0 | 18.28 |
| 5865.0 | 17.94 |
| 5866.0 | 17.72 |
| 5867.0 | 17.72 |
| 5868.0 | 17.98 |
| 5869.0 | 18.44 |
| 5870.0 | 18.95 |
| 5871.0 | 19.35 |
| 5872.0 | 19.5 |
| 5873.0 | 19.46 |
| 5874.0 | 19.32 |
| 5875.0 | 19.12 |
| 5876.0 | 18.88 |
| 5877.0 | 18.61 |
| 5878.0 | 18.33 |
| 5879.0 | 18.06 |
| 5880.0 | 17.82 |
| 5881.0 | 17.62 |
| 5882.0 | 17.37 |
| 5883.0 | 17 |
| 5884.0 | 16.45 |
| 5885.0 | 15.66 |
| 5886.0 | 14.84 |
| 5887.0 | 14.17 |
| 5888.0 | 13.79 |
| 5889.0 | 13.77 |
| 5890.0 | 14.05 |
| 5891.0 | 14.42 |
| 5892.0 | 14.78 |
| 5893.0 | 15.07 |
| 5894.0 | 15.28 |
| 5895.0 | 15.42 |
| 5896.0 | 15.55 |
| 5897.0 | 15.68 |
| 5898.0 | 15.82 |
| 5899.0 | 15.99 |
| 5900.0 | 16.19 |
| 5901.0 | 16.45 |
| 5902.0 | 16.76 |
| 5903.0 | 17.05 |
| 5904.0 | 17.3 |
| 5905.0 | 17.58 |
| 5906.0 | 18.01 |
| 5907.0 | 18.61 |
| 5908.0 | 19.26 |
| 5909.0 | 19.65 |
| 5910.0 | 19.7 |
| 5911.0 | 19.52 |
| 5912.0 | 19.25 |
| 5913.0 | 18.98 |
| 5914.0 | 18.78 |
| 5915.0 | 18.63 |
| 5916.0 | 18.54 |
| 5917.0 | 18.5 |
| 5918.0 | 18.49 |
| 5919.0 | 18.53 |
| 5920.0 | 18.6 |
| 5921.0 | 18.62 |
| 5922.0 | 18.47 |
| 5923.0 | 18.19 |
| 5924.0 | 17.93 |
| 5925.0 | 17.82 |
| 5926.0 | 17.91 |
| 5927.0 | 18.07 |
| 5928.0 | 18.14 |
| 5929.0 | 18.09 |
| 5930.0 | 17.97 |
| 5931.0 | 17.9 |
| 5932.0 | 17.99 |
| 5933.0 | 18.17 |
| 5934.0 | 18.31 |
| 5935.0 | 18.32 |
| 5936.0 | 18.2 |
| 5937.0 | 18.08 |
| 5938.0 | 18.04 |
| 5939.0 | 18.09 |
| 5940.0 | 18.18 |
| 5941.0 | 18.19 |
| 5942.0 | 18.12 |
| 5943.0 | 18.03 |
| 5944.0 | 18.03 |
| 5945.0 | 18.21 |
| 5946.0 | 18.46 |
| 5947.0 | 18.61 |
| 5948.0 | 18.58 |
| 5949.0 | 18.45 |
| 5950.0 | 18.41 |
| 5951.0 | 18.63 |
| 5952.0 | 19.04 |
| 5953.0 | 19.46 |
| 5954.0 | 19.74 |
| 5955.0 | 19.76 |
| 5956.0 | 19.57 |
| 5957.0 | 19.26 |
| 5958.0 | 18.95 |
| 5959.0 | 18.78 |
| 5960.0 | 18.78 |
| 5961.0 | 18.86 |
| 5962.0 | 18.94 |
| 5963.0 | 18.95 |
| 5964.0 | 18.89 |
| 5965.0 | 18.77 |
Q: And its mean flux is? 18.5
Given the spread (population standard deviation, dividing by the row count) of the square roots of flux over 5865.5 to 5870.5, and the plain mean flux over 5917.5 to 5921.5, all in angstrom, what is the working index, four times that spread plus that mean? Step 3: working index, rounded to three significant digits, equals 18.8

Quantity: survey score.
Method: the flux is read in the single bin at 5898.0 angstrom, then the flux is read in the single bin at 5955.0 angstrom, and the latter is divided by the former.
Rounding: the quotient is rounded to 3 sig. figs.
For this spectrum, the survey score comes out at 1.25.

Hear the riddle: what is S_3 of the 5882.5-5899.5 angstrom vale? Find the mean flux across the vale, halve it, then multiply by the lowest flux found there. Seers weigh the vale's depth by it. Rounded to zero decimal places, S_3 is 104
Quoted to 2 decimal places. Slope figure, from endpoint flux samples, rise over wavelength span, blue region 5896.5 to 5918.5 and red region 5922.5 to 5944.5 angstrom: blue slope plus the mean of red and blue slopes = 0.20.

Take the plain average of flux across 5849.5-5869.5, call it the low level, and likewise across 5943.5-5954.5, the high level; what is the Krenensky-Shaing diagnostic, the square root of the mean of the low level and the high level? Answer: 4.30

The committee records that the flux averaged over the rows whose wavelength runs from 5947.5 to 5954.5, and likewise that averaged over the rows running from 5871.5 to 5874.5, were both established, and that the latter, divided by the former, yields 1.03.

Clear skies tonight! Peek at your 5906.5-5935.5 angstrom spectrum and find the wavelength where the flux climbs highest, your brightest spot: 5910.0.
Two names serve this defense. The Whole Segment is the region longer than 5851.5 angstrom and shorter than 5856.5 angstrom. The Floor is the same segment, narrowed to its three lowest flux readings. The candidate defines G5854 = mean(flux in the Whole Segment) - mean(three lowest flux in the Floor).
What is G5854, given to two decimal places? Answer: 0.14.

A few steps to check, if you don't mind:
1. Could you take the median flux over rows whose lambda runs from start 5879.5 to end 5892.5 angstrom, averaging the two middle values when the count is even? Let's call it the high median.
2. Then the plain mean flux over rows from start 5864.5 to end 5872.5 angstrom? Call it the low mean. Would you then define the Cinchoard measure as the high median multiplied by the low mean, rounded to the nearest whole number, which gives 274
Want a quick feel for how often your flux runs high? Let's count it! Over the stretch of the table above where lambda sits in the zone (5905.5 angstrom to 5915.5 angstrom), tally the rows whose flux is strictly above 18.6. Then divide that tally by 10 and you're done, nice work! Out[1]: 0.90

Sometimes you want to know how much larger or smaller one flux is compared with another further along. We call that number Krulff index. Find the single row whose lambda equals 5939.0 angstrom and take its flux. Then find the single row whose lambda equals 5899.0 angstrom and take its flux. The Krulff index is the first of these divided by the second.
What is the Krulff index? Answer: 1.13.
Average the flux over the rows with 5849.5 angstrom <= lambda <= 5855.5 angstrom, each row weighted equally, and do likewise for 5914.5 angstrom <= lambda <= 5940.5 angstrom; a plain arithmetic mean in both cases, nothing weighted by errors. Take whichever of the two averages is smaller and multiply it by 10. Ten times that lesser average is 181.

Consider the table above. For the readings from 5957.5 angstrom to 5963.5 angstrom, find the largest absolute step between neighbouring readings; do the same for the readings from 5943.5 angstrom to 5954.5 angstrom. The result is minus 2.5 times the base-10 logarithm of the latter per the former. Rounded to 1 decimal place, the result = -1.0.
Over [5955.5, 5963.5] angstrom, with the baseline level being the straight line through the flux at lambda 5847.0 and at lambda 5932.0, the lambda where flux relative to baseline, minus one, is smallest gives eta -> 5959.0 angstrom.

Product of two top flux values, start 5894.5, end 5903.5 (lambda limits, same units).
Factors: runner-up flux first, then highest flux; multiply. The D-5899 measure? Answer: 286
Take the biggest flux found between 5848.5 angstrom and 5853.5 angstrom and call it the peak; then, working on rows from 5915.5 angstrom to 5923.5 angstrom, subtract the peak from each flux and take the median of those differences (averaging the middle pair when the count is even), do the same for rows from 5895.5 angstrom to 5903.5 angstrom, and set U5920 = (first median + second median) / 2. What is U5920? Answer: -1.3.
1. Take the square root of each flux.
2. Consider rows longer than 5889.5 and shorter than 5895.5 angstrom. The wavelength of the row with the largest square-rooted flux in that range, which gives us 5895.0 angstrom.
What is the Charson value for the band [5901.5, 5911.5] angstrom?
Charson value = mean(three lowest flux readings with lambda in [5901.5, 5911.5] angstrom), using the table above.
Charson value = 17.0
